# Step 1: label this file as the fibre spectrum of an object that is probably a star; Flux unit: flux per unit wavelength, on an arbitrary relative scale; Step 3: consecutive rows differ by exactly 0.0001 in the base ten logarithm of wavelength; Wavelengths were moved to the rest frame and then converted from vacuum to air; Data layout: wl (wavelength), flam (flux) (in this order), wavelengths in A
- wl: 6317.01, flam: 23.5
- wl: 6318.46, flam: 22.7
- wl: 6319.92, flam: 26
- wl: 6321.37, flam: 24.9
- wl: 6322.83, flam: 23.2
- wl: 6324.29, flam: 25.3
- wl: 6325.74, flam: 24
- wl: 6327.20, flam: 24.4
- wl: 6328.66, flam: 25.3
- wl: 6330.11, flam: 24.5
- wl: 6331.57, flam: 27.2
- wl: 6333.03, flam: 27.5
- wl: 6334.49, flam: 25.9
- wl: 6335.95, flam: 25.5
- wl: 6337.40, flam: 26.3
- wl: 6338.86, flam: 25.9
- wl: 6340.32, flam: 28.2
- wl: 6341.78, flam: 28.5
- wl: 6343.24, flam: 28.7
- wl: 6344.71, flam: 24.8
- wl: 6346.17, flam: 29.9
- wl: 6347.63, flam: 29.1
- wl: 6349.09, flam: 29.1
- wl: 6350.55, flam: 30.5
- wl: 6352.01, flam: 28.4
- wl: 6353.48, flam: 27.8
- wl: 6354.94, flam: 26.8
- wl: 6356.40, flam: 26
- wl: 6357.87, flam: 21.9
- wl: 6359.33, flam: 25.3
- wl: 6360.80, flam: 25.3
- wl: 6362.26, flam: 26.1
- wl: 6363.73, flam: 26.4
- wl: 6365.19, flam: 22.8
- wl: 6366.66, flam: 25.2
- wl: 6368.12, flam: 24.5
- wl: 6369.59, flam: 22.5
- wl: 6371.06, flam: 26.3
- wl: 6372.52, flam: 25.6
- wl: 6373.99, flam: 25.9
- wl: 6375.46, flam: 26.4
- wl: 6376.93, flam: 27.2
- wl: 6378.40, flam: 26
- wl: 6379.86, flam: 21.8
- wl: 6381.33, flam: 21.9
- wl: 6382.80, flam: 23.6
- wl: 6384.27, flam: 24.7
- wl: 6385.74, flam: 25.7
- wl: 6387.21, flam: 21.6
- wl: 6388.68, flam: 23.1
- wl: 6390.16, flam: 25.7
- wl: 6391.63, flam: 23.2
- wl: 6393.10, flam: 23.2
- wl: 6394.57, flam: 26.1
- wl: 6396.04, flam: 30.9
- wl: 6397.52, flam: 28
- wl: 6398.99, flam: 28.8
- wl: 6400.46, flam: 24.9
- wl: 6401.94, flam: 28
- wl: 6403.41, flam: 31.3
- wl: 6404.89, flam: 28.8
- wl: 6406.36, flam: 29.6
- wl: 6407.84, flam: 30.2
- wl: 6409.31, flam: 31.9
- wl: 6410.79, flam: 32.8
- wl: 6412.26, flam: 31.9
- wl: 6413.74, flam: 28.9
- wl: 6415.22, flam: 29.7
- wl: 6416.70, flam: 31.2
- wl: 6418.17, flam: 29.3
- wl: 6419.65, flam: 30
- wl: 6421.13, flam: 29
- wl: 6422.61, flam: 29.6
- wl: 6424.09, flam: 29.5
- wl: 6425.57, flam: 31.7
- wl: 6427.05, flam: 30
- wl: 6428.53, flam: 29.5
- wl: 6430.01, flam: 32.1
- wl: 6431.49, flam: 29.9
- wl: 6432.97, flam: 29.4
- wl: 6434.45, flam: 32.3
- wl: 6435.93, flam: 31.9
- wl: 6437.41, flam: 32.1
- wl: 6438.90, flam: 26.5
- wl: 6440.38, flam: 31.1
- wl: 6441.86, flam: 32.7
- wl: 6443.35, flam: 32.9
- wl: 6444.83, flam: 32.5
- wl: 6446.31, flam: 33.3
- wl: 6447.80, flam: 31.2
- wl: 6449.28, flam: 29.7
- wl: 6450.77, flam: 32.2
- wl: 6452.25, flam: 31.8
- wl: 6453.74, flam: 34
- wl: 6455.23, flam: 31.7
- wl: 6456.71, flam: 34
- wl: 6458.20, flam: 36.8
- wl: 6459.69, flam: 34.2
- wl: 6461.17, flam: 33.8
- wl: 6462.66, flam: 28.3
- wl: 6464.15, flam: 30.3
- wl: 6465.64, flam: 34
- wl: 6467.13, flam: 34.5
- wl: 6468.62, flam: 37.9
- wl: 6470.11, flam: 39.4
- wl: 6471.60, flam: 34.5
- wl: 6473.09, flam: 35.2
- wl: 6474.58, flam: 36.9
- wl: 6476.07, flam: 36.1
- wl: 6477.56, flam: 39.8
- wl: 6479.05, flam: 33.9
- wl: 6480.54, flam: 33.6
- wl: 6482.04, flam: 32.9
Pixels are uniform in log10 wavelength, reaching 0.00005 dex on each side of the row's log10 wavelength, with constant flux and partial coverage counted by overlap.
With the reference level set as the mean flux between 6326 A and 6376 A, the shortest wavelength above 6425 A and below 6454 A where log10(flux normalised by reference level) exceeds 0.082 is 6430.01 A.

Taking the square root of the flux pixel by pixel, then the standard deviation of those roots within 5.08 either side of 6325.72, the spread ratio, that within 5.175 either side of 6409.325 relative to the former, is 1.90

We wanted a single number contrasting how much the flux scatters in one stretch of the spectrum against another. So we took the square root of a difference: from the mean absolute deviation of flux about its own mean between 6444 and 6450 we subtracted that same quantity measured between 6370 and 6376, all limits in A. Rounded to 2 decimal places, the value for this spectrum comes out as 0.96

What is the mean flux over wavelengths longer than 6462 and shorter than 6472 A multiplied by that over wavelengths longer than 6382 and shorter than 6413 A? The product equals 933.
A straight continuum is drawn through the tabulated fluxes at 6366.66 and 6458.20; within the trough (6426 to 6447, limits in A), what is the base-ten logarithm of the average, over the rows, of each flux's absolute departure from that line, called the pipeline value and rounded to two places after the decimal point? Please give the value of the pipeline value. 0.46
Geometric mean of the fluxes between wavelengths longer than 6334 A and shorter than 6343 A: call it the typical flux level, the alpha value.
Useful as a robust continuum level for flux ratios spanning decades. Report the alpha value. 26.7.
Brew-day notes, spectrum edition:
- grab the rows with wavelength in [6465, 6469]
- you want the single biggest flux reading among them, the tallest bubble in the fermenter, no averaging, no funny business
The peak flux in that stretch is 37.9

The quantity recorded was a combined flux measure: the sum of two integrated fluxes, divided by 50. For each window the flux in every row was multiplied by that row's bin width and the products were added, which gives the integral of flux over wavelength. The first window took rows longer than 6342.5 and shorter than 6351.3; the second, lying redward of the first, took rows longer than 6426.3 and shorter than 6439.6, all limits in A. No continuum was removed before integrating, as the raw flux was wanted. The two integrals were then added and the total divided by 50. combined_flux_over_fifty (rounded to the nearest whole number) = 13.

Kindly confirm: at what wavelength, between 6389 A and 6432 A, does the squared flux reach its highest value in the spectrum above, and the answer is 6410.79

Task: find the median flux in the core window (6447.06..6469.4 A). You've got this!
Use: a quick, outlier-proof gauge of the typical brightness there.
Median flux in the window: 33.8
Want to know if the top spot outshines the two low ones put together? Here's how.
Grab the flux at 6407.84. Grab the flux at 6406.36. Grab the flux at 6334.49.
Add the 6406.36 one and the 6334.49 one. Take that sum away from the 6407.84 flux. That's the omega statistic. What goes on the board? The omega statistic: -25.3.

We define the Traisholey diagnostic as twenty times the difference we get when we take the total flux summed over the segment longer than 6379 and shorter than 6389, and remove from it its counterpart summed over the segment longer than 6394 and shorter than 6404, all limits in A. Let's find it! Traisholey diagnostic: -712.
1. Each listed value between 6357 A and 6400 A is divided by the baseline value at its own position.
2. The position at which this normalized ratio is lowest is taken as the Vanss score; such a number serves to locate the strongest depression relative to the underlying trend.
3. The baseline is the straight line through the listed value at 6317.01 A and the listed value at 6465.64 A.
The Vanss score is 6387.21 A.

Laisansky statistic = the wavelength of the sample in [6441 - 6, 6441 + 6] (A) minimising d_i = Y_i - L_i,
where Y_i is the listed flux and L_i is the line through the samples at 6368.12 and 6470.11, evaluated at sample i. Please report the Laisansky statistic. 6438.90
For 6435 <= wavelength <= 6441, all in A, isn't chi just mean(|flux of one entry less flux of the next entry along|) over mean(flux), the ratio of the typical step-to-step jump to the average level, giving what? 0.11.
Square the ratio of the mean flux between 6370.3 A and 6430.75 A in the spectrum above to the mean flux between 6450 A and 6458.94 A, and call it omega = 0.69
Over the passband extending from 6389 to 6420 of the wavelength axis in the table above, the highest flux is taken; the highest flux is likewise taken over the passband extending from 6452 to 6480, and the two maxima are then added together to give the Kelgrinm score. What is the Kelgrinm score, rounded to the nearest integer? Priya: 73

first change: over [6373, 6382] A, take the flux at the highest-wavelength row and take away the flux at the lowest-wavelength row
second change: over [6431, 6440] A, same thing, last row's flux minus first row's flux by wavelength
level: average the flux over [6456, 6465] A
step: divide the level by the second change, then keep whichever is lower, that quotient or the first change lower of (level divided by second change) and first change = -10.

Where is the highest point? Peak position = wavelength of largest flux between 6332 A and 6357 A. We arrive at 6350.55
